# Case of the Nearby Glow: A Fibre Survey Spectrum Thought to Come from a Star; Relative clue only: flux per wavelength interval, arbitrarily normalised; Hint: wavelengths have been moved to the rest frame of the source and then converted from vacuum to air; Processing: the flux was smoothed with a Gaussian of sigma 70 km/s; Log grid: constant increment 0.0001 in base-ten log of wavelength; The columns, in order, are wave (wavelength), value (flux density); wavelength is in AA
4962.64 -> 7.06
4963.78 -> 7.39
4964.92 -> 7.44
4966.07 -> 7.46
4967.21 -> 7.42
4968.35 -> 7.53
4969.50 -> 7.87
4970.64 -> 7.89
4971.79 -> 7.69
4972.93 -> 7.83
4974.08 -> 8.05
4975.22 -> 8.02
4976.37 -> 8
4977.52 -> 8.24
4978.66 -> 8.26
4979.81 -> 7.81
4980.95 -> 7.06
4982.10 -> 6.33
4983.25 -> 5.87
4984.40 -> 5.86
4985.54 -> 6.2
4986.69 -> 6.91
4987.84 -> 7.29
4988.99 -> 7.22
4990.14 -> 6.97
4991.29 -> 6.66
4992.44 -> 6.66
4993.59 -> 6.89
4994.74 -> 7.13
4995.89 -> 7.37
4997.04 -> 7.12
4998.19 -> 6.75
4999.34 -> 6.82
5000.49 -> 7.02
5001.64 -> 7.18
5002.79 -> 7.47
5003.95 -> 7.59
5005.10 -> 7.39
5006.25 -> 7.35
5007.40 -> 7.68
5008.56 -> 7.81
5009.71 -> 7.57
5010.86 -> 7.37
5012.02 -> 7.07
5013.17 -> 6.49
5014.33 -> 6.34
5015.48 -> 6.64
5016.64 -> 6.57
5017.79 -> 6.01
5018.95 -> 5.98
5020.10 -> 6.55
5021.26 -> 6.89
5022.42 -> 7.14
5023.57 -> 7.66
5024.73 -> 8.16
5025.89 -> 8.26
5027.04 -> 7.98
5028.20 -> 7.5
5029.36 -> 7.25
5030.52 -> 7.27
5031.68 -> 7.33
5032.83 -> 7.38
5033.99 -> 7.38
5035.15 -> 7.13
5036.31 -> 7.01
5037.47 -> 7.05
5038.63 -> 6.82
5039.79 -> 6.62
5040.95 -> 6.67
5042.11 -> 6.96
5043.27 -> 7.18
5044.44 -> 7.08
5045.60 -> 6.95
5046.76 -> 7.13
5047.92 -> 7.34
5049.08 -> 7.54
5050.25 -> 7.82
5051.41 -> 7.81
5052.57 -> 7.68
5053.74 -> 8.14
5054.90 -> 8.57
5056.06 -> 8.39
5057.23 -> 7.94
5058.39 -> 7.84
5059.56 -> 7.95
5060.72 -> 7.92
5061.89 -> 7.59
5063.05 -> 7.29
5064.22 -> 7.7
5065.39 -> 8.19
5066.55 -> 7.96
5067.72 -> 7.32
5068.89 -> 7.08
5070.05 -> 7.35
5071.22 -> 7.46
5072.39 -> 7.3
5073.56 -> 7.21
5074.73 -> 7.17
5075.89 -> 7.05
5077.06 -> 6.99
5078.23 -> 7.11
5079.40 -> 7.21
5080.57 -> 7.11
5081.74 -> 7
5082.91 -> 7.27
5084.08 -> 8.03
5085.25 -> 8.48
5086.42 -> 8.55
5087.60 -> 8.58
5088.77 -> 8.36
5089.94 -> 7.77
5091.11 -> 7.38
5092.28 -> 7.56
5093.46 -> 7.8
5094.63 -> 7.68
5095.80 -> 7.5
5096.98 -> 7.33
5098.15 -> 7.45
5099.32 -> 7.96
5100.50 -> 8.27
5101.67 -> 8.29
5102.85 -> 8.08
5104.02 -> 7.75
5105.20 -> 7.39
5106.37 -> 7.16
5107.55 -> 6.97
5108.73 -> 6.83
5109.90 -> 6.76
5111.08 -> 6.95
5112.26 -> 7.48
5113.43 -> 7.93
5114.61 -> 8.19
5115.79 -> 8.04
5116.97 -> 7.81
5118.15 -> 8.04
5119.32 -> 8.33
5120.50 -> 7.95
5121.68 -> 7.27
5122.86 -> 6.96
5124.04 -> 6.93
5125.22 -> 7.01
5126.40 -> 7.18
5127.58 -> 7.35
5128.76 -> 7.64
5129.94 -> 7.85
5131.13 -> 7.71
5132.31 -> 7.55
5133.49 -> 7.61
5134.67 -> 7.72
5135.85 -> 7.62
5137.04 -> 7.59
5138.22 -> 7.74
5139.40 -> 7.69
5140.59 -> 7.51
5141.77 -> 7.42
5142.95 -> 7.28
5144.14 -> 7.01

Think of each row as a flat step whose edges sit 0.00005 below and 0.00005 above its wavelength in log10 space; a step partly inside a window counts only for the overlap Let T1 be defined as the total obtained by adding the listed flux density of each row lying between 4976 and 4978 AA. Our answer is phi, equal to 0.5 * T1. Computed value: 8.1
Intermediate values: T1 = 16.2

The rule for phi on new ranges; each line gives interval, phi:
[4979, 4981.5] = 7.4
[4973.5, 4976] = 8.0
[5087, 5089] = 8.5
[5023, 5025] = 7.9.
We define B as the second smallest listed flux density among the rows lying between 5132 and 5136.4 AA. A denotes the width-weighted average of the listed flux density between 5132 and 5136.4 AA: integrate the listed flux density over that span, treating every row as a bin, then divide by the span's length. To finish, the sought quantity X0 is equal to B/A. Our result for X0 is 0.996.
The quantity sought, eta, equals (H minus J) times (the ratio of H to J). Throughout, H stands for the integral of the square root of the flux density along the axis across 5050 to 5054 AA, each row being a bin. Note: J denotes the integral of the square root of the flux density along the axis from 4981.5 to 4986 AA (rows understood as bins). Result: 0.1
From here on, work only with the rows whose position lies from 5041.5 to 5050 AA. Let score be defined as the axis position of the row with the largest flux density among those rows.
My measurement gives 5049.08 AA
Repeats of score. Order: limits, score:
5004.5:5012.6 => 5008.56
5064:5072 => 5065.39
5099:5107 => 5101.67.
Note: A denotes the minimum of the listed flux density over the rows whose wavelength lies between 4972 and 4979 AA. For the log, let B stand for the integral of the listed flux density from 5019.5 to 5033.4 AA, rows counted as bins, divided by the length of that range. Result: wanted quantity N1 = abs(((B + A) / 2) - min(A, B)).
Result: 0.19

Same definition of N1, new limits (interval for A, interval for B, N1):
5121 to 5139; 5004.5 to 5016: 0.12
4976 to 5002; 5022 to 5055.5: 0.78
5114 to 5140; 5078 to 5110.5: 0.35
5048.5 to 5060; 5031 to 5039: 0.18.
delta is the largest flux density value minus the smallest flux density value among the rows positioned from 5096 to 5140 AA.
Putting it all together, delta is 1.6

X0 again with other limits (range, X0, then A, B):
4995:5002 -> 0.968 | 7.05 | 6.82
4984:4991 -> 0.917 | 6.76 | 6.2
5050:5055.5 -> 0.973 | 8.03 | 7.81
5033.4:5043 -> 0.958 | 6.96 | 6.67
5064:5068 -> 0.983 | 7.84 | 7.7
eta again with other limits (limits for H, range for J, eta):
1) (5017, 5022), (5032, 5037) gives -0.8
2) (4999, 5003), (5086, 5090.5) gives -1.9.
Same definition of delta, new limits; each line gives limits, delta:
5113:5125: 1.4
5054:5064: 1.3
